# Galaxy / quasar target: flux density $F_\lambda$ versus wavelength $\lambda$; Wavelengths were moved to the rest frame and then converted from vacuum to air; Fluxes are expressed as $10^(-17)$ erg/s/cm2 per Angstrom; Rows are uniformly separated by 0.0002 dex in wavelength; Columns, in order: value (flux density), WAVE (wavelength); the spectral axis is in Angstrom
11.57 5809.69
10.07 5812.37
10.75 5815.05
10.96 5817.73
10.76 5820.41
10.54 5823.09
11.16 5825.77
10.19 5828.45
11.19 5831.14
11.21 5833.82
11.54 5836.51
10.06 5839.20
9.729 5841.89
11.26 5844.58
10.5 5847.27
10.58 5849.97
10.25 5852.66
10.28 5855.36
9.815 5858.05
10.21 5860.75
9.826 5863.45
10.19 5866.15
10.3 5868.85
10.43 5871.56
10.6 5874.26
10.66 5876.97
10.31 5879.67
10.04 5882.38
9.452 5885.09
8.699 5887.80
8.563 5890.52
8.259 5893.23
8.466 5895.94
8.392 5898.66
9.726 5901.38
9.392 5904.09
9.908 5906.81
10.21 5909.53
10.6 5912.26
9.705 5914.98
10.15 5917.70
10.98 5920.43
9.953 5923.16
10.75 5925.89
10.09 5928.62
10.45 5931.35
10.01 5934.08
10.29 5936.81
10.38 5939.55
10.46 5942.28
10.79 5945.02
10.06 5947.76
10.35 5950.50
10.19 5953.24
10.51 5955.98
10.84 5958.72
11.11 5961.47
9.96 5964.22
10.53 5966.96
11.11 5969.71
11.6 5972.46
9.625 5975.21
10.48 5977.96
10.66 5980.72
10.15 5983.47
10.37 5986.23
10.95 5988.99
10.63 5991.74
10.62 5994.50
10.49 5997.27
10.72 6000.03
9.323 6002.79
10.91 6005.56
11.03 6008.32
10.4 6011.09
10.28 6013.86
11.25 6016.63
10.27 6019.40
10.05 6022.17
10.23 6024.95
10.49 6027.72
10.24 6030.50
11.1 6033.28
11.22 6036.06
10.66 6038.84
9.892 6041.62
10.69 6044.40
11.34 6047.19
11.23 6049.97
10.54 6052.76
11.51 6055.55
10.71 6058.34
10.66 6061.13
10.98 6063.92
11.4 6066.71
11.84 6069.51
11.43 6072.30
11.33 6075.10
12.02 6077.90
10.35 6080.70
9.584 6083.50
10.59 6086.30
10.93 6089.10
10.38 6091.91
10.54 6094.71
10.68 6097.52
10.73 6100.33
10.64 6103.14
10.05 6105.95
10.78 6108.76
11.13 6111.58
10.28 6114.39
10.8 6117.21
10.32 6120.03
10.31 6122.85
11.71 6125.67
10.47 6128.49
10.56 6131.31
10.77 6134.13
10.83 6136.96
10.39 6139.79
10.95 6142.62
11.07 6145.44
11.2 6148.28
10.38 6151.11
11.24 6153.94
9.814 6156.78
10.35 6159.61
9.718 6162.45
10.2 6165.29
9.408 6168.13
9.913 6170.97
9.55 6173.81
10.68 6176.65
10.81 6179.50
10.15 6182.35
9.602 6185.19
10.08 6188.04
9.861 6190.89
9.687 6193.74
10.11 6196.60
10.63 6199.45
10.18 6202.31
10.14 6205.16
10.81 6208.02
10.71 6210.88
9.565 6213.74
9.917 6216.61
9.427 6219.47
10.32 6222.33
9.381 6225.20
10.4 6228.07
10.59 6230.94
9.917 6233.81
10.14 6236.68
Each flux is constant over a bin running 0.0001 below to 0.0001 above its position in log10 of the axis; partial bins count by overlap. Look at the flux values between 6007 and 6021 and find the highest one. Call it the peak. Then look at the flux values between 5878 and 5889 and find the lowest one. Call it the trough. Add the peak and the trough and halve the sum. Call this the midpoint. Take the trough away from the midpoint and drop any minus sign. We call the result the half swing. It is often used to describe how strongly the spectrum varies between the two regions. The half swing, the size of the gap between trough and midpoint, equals 1.3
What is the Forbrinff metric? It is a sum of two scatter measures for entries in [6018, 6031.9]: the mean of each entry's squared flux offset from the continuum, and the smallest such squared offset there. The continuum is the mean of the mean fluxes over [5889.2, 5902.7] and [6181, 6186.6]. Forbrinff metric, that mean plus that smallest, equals 1.6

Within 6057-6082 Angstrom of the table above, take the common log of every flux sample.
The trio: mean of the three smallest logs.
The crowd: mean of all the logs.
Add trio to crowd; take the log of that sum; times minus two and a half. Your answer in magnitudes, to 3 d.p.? -0.791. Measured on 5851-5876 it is -0.756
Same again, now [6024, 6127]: -0.766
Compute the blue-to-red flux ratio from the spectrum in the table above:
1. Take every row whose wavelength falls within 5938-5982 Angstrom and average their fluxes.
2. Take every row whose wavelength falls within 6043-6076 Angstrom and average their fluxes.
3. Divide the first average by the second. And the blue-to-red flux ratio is 0.95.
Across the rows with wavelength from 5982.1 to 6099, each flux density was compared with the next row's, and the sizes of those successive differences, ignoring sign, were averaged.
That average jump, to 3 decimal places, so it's 0.527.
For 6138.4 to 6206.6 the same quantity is 0.522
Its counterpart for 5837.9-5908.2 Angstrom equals 0.400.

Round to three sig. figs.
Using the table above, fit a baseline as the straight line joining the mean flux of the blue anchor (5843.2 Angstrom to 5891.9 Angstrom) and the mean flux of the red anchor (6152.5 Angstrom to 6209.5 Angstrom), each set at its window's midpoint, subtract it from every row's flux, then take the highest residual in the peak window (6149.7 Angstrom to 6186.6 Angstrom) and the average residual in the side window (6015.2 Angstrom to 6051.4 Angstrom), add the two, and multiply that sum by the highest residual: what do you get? 1.79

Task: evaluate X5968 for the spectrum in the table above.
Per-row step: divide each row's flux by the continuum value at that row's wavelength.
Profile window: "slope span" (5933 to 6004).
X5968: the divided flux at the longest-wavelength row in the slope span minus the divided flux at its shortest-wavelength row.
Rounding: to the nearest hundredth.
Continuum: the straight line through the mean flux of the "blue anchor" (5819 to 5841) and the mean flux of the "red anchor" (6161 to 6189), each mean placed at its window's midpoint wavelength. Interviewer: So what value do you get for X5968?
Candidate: -0.05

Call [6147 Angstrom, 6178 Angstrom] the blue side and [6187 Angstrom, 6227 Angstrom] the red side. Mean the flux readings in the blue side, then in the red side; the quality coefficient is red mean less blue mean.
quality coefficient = -0.16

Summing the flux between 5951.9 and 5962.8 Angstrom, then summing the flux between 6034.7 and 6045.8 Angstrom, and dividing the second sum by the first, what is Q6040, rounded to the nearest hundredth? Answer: 1.00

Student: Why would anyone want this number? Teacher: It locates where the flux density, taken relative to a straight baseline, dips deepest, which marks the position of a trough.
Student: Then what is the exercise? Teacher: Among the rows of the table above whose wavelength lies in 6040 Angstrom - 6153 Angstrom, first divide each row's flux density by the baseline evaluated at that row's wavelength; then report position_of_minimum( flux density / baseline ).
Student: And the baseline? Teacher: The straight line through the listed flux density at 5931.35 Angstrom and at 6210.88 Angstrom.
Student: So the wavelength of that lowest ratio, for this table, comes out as 6083.50 Angstrom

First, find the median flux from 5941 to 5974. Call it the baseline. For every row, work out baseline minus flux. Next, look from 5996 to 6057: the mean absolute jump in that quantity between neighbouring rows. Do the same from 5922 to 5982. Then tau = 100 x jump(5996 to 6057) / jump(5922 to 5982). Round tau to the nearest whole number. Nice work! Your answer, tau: 114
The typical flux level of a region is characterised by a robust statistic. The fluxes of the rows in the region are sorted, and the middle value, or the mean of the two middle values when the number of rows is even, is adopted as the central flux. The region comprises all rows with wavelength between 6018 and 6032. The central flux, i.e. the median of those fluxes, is 10.2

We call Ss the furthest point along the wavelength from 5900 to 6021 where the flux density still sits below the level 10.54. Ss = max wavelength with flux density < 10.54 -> 6019.40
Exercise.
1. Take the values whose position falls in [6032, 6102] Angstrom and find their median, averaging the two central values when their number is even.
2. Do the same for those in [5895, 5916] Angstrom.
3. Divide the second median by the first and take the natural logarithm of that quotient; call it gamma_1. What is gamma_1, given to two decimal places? -0.10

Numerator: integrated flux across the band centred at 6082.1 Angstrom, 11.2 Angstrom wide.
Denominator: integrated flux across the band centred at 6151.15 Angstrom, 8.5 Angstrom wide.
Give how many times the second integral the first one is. 1.28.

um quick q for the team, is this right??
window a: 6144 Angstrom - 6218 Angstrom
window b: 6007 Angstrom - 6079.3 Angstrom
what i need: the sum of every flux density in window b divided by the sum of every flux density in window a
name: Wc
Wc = 1.06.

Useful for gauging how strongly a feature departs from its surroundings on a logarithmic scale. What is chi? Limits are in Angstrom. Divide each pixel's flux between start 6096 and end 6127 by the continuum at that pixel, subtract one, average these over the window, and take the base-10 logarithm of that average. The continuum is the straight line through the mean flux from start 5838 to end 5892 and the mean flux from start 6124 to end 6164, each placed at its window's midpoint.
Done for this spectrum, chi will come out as -2.2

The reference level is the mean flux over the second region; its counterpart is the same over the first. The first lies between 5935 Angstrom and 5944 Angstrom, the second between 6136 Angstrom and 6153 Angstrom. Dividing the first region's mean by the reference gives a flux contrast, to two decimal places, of 0.96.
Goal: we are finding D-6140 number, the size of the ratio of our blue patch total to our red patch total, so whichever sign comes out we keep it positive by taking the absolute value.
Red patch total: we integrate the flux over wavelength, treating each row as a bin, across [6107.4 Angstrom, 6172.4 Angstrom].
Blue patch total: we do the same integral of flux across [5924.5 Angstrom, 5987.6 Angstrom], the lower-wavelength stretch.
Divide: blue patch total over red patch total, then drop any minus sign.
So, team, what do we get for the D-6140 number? 0.96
